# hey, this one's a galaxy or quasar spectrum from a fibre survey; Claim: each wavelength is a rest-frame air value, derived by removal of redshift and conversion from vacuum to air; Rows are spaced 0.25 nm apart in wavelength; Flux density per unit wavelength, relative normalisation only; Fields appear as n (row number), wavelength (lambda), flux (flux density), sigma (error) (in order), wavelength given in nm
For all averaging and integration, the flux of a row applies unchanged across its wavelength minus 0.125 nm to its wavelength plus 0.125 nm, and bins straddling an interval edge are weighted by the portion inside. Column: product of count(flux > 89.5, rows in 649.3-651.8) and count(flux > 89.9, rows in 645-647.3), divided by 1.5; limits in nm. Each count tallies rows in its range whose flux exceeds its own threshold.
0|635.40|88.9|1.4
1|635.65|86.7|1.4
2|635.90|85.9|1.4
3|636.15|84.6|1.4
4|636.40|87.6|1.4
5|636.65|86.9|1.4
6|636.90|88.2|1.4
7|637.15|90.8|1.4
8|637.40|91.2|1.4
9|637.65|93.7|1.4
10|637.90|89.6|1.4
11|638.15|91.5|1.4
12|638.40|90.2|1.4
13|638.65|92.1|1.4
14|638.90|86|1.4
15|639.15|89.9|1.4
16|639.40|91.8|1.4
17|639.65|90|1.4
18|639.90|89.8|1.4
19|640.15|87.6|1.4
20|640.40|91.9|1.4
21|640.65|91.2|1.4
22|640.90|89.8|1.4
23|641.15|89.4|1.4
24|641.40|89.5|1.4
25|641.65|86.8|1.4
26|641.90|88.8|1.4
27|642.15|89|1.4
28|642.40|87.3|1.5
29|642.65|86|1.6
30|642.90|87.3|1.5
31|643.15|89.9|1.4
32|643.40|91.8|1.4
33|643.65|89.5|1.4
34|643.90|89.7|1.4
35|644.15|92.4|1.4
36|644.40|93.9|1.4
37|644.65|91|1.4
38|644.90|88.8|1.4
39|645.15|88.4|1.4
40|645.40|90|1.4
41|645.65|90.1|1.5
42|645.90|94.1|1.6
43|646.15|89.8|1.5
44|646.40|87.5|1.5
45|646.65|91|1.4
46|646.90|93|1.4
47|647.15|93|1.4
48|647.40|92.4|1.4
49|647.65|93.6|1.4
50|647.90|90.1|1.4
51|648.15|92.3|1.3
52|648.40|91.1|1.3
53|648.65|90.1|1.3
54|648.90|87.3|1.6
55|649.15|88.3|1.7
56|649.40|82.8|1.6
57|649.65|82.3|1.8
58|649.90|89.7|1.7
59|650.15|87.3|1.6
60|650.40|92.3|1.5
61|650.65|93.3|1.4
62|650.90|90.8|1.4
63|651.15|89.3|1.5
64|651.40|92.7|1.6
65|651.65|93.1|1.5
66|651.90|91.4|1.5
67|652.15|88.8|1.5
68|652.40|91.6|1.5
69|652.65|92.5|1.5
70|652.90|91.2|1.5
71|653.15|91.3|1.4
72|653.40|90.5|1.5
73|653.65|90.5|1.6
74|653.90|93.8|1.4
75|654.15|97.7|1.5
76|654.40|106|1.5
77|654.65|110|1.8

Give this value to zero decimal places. 24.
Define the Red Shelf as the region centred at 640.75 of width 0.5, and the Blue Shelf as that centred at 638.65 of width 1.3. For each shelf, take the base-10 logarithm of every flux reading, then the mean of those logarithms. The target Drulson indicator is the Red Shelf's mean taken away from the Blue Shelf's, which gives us -0.003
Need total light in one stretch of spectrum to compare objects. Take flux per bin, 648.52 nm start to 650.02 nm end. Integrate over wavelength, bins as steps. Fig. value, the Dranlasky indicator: 130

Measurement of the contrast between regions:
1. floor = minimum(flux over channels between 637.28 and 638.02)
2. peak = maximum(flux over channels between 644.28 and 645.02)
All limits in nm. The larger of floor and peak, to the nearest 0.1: 93.9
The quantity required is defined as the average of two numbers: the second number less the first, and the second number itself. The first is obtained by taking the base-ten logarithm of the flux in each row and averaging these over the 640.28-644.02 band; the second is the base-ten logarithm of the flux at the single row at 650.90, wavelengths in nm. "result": 0.98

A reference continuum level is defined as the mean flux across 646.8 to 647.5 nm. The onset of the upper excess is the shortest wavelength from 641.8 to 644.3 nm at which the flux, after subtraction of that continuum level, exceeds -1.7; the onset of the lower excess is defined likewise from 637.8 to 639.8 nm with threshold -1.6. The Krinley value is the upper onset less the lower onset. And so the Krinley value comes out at 5.25 nm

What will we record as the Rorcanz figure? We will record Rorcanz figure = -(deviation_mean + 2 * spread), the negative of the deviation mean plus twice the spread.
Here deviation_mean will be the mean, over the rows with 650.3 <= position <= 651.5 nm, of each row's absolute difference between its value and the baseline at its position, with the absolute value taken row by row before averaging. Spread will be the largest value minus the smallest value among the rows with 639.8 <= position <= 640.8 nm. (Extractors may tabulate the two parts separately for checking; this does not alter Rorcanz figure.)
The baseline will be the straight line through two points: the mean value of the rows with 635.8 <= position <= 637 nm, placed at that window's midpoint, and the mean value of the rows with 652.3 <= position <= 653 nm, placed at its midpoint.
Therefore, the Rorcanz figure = -10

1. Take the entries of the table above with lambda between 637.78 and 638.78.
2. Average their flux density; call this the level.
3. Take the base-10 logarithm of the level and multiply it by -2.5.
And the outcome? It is -4.90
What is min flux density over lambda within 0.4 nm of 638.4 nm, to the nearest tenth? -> 90.2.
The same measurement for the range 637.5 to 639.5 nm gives 86.0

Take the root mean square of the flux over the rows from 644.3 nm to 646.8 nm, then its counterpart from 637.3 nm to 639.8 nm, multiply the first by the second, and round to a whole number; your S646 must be 8200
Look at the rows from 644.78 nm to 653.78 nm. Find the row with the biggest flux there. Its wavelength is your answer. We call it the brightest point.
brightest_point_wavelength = 645.90 nm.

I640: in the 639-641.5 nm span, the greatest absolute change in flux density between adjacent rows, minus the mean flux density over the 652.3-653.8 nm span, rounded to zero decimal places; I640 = -87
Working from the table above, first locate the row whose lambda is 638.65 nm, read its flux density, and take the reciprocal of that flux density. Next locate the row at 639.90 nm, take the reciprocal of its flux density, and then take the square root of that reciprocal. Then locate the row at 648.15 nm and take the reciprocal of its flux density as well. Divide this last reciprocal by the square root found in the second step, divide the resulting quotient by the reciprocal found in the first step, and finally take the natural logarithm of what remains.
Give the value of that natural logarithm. 2.247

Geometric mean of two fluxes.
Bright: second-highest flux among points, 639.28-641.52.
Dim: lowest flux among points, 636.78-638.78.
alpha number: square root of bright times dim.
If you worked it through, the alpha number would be 90.0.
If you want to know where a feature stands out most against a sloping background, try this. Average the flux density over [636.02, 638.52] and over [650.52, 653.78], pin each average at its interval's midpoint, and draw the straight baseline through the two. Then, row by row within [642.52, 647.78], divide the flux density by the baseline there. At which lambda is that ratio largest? 645.90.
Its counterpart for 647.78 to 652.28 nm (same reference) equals 650.65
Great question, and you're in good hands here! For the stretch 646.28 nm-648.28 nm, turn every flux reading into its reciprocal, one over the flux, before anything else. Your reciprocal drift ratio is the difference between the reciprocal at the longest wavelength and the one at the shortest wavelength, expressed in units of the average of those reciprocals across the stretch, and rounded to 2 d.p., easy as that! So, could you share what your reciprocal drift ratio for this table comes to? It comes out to -0.05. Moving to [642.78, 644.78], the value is -0.04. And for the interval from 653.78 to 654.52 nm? -0.12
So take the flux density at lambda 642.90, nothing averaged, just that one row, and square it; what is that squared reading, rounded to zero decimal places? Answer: 7621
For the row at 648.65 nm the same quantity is 8118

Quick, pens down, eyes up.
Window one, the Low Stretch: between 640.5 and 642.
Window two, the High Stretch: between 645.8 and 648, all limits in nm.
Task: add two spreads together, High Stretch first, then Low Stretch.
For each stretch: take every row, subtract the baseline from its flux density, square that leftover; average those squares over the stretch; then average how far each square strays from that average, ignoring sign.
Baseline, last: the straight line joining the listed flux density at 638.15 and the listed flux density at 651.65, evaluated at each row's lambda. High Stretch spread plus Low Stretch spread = 11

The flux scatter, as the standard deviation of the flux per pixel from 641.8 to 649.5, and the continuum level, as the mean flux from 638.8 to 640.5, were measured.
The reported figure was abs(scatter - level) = 87.1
